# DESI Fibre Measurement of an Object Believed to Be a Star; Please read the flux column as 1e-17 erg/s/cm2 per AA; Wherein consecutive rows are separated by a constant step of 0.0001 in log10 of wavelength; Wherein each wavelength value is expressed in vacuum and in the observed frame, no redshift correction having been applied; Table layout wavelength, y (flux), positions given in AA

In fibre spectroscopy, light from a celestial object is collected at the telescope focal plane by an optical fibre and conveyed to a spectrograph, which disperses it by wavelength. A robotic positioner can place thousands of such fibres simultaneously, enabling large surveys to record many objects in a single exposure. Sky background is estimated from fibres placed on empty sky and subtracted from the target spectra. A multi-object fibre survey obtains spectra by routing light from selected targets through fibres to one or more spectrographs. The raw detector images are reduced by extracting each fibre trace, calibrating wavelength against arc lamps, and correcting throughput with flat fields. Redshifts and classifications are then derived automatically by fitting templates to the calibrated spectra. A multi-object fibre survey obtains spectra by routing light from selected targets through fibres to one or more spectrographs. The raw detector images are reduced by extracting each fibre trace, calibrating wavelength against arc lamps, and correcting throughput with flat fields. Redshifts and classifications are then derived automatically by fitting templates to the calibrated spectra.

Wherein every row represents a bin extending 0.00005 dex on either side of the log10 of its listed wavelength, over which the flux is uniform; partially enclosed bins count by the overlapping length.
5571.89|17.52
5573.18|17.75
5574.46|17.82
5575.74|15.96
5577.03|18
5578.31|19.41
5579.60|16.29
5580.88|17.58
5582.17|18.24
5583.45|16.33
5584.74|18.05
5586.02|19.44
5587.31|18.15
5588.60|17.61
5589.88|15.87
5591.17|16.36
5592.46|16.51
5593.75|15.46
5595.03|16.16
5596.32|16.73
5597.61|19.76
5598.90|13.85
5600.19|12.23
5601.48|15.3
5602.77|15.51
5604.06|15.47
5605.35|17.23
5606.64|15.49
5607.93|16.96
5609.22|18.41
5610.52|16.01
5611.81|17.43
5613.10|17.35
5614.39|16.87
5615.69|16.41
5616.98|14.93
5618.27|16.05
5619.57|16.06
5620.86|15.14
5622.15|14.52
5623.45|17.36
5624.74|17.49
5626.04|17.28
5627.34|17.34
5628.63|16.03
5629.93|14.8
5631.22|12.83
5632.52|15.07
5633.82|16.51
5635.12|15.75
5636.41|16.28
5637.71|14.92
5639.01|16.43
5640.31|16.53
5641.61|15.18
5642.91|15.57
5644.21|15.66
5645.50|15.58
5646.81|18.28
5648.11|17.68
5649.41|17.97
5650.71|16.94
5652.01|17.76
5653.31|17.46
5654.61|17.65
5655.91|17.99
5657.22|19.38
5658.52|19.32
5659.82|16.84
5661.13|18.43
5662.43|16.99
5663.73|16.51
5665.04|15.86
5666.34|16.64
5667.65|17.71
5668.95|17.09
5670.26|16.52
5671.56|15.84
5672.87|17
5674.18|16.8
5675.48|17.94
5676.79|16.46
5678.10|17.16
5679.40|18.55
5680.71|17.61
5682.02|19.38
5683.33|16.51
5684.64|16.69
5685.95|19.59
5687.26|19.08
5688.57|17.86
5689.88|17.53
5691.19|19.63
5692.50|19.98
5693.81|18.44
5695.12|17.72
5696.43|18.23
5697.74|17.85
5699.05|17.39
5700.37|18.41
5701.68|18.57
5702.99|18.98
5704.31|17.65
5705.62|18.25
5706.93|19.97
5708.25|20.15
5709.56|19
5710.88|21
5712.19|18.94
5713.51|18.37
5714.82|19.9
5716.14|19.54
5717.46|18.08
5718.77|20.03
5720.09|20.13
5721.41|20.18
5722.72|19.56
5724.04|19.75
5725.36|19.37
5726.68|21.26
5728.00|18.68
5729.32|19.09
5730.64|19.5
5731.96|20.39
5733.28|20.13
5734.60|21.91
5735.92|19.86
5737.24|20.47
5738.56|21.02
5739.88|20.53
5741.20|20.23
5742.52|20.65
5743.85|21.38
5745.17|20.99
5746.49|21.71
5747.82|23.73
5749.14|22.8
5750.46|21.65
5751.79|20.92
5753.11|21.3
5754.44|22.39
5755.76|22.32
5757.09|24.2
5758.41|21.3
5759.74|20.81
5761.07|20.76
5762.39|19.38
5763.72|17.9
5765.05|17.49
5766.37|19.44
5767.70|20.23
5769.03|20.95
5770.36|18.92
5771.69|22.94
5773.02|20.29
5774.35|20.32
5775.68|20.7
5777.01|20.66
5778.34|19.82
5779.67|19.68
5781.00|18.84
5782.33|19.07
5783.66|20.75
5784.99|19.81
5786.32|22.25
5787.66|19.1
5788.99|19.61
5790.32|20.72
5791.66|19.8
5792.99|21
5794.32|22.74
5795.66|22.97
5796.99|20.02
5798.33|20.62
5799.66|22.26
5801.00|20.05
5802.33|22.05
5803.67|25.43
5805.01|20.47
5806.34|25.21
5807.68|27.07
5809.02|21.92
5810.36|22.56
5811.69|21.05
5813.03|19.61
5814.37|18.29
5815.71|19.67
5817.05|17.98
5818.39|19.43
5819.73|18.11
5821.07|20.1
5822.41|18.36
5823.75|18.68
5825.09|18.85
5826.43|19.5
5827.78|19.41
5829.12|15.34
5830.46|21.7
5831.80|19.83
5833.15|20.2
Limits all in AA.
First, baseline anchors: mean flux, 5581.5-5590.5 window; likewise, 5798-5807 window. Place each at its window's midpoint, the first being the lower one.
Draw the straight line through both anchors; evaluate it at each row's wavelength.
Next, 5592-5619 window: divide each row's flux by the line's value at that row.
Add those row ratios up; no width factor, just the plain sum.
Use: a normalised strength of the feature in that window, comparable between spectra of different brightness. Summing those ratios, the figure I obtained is 18.8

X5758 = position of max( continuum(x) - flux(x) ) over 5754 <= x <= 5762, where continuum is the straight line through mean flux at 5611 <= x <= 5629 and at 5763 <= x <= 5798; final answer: 5761.07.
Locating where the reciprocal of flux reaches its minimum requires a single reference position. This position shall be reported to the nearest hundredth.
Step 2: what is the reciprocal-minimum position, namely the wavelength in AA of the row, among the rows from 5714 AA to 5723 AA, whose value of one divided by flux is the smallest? 5721.41 AA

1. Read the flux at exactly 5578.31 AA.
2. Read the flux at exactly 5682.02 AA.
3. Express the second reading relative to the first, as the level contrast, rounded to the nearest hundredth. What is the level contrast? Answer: 1.00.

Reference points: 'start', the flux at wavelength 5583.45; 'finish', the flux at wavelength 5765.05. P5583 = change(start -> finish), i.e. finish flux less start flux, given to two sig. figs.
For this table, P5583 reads 1.2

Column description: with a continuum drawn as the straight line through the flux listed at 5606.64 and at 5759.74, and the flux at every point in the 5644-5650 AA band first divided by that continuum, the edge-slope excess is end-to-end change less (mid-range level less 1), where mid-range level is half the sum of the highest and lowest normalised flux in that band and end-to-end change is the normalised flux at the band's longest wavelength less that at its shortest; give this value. 0.12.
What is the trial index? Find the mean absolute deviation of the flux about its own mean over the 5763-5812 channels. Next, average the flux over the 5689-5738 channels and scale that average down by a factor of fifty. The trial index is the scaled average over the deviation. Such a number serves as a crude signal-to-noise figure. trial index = 0.26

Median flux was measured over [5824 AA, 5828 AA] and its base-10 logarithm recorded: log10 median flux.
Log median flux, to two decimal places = 1.29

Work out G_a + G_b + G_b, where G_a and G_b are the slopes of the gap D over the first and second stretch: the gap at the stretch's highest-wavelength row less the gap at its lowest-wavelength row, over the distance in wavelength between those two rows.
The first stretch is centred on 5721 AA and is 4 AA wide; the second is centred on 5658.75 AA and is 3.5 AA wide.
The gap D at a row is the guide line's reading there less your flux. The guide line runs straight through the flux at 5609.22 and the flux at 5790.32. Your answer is 2.2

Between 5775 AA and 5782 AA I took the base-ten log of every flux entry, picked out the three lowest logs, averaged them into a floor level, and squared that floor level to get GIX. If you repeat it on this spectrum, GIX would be 1.66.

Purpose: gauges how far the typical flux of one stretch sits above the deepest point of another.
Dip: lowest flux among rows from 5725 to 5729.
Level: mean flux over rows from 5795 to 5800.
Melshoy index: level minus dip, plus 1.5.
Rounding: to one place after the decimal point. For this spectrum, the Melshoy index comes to 4.3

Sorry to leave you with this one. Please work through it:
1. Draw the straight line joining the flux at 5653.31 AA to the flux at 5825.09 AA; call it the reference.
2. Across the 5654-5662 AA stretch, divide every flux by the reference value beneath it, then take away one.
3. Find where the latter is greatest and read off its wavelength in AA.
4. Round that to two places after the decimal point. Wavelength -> 5657.22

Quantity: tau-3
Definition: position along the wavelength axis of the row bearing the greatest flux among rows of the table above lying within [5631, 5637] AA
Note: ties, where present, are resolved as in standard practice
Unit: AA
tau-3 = 5633.82 AA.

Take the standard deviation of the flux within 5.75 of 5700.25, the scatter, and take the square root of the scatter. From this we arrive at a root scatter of 0.7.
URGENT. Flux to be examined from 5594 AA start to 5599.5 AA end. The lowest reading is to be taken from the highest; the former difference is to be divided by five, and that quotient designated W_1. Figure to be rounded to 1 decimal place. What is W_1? 1.2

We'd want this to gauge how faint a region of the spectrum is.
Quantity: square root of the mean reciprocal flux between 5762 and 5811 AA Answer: 0.220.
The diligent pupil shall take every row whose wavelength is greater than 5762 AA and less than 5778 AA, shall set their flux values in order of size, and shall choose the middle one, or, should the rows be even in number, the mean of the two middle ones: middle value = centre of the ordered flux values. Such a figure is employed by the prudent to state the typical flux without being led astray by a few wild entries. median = 20.3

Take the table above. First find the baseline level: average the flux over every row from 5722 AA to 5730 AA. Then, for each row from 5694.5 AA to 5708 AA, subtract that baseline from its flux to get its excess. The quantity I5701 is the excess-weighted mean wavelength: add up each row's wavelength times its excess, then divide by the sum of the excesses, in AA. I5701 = 5699.8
